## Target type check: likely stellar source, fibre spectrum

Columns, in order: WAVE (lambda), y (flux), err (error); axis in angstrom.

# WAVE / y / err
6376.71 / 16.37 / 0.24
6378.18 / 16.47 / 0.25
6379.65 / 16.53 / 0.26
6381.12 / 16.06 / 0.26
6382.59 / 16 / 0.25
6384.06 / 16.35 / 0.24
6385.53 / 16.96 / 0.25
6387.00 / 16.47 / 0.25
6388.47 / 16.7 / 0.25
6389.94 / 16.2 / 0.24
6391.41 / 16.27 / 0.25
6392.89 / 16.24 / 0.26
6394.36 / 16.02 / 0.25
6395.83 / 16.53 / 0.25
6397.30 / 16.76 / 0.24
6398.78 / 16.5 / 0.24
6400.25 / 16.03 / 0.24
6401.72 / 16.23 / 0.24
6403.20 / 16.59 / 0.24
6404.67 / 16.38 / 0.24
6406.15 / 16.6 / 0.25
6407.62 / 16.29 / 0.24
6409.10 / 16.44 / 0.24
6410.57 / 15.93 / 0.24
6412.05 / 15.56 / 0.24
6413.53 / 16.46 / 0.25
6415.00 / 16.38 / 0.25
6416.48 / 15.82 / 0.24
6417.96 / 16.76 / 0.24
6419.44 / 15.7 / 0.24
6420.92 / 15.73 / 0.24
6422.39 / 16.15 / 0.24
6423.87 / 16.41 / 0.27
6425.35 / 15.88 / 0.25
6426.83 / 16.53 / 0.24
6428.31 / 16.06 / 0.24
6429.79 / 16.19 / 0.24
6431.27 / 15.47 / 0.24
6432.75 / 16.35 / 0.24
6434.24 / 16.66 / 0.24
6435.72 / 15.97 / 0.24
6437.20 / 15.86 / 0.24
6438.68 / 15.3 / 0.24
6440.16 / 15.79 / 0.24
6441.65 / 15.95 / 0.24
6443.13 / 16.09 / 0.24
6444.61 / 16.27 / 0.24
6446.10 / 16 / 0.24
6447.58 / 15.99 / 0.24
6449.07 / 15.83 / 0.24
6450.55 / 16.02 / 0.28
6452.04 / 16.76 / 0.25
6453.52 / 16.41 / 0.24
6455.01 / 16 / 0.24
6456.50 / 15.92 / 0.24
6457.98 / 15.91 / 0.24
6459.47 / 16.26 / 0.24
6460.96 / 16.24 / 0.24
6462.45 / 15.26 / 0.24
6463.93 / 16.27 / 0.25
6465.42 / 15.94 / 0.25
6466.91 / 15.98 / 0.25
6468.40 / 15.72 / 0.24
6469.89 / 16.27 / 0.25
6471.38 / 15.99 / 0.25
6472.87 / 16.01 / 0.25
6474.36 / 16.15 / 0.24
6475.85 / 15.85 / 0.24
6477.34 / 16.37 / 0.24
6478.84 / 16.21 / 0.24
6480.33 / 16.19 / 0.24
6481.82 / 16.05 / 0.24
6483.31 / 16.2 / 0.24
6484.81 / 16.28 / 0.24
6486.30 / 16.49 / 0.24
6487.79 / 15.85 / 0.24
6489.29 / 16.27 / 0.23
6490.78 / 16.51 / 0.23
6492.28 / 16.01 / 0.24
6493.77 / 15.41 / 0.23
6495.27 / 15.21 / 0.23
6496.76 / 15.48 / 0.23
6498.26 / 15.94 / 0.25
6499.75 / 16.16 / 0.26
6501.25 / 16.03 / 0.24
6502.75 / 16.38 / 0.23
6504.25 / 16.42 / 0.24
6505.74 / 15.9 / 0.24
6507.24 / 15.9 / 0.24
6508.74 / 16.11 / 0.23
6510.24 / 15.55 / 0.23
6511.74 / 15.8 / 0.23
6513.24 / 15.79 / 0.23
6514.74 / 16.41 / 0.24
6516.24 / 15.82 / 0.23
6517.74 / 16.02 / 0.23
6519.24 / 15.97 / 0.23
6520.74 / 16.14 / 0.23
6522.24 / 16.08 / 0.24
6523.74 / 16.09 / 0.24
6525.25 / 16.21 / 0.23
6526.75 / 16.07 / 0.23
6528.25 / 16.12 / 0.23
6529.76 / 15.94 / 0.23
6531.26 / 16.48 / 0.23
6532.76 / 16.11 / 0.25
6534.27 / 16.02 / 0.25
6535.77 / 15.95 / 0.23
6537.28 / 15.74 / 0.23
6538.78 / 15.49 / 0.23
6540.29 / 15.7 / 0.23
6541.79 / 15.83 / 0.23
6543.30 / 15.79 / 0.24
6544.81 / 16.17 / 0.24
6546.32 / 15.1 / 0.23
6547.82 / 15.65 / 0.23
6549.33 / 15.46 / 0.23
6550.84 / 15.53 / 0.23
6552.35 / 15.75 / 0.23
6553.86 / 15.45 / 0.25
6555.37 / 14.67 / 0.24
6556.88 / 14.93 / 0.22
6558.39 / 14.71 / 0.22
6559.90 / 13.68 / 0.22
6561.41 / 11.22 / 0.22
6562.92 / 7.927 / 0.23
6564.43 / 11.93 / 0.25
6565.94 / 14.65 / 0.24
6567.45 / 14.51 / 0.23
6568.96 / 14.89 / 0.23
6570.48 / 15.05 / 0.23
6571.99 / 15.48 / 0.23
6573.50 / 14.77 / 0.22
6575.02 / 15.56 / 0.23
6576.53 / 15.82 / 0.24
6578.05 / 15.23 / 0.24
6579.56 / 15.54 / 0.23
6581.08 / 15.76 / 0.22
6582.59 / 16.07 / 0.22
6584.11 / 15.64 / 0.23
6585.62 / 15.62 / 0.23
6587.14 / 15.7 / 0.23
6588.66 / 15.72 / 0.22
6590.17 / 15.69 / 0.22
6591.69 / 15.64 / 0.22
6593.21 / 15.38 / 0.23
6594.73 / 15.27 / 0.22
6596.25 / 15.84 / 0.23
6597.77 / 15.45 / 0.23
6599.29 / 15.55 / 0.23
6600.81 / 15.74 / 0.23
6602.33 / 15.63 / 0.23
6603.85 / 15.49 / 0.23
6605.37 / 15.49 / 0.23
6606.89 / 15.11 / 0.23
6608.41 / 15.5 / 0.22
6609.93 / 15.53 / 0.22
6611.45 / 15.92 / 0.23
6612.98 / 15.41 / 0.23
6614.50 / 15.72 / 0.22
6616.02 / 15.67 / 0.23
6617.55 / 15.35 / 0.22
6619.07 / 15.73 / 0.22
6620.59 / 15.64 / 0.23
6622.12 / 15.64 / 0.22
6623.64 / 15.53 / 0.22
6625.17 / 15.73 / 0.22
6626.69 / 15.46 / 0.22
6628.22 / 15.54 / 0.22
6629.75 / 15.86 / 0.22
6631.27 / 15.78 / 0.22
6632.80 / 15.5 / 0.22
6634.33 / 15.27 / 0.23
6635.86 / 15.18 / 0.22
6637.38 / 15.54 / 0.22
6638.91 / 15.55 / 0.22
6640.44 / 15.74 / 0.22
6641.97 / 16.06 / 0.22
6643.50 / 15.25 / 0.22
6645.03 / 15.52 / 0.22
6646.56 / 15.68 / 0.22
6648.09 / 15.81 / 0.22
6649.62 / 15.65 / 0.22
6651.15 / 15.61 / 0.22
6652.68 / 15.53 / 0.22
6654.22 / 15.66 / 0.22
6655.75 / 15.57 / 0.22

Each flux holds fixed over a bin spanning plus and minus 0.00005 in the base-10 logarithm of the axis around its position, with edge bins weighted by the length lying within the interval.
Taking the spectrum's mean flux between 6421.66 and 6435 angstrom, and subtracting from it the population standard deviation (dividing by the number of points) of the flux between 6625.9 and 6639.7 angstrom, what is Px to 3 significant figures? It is 16.0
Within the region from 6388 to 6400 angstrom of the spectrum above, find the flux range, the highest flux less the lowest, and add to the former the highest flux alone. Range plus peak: 17.5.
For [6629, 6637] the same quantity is 16.5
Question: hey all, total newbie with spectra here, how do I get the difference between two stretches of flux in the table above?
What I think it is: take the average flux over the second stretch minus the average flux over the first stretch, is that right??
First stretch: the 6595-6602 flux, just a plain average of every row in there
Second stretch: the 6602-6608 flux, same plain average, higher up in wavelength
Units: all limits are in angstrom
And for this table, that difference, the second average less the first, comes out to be -0.2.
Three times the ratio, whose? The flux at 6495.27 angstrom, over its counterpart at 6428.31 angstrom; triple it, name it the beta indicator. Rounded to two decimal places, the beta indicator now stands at 2.84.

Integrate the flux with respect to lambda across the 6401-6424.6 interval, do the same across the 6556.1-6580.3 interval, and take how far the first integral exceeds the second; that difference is 41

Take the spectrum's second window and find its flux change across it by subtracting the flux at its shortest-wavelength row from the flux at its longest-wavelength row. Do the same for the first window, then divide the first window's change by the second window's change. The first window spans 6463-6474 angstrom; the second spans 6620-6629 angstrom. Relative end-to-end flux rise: 2.6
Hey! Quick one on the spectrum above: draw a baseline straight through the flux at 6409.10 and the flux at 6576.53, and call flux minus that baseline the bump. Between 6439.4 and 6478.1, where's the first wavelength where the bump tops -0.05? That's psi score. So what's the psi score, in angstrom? 6444.61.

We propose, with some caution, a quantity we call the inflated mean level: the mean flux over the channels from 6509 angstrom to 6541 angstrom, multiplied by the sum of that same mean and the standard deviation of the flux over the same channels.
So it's 259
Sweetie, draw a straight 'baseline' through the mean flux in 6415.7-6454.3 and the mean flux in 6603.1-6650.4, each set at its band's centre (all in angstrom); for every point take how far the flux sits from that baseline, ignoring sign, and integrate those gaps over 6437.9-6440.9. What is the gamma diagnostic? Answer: 1.5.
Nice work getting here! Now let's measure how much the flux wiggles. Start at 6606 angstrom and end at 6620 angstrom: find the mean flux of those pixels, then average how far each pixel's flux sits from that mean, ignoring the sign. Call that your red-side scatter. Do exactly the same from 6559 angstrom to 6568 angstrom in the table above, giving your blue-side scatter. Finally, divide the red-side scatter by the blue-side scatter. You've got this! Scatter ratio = 0.1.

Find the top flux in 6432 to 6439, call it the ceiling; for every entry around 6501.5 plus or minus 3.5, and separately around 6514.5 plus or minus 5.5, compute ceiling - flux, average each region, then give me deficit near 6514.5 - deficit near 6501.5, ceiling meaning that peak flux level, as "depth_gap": 0.28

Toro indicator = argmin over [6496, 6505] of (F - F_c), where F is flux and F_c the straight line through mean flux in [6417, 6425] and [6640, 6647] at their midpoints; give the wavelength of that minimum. 6496.76 angstrom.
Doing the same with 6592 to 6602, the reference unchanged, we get 6594.73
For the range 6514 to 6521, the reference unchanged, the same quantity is 6516.24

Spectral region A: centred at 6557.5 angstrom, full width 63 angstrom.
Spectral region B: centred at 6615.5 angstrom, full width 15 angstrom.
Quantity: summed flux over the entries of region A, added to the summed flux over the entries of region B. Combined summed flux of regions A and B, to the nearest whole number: 792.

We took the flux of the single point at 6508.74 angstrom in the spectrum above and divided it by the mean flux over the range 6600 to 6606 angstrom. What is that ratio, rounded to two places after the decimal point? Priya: 1.03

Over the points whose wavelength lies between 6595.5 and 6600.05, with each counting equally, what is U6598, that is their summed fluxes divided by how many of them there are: 15.6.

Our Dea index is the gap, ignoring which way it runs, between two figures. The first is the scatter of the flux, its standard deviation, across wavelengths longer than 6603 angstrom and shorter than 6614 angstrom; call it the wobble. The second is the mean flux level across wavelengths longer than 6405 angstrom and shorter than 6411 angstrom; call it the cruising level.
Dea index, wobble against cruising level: 16.1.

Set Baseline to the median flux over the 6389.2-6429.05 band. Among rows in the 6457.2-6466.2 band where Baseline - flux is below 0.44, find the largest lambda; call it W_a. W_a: 6465.42 angstrom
